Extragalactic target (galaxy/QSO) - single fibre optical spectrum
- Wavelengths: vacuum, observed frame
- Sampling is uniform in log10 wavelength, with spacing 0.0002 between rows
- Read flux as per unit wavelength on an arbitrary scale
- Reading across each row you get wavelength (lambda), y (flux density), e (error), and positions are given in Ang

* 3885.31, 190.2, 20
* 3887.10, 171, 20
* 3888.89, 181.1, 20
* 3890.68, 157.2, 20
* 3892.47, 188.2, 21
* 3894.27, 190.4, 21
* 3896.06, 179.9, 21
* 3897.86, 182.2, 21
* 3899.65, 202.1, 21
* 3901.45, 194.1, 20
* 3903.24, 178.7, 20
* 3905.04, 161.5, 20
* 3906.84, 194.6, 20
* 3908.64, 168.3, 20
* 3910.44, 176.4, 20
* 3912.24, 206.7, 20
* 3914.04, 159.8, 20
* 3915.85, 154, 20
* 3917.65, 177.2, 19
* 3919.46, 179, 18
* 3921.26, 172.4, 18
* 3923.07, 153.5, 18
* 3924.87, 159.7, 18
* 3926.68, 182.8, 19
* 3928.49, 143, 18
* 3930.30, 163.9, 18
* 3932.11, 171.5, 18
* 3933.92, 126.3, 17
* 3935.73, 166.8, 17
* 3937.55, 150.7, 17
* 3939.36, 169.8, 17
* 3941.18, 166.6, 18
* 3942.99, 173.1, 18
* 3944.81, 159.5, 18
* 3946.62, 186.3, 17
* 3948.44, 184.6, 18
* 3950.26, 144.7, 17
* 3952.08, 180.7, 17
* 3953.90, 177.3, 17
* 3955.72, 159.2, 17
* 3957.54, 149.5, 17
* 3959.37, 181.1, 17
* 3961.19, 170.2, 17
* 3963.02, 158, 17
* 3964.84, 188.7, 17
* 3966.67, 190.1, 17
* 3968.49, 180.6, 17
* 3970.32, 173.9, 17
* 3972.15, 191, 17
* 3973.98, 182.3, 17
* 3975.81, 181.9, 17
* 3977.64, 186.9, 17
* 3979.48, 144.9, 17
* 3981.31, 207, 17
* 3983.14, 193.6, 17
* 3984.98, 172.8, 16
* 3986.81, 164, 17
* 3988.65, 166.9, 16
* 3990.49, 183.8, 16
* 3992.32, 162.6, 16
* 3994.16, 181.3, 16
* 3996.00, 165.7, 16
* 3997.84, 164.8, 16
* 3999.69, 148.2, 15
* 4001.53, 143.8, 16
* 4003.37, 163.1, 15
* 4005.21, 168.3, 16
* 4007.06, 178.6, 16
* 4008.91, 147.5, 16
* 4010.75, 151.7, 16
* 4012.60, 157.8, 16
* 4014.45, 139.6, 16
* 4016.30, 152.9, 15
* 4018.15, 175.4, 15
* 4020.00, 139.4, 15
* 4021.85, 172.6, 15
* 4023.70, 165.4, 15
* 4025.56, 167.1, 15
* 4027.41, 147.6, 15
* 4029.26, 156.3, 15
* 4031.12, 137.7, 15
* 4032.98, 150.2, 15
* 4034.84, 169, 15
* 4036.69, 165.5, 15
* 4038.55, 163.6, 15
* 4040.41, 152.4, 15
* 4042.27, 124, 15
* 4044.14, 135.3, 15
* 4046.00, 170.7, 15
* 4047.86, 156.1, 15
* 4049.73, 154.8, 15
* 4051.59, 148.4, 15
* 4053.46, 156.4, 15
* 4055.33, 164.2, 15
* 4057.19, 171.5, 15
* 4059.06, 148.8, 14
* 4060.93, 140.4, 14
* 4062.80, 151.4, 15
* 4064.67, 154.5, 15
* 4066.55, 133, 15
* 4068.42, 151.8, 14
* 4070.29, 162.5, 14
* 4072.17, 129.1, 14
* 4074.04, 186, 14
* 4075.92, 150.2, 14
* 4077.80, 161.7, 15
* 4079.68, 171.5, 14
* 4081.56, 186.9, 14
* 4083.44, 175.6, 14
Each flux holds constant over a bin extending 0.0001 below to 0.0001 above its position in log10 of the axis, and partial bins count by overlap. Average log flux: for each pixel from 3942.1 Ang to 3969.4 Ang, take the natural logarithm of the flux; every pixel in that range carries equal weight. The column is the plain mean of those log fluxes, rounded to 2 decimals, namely 5.15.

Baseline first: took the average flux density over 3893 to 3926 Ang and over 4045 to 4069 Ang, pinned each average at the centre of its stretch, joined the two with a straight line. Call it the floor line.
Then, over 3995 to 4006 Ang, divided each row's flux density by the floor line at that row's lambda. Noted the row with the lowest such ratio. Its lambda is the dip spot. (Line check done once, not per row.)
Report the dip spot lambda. 4001.53 Ang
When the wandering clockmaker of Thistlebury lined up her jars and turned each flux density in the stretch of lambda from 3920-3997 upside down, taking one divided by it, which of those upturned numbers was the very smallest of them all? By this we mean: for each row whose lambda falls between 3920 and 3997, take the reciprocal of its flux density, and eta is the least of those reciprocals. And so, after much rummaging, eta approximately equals 0.0048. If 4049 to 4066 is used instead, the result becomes 0.0058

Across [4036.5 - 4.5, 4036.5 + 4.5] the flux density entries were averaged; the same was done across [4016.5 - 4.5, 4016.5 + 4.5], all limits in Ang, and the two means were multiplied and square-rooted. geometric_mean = 157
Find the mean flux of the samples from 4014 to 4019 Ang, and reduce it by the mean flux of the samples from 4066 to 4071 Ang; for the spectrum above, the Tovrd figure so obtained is 7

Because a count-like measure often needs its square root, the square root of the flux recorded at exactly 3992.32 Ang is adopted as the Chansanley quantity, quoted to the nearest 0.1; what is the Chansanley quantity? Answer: 12.8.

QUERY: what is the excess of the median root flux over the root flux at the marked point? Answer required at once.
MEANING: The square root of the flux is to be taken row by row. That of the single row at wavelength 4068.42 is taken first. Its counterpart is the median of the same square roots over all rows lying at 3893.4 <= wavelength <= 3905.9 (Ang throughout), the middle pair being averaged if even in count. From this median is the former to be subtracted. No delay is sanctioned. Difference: 1.2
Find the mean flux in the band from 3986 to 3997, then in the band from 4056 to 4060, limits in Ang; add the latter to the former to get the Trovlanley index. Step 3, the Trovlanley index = 331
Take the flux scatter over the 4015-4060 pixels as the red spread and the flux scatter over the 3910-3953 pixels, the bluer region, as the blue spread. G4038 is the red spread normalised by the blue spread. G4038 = 0.78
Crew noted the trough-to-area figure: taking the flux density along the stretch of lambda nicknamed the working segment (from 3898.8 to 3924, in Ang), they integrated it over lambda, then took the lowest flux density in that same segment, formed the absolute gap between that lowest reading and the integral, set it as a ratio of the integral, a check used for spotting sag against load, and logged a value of 0.9656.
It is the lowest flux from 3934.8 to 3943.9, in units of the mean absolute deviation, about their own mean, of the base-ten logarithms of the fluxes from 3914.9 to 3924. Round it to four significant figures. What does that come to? 5309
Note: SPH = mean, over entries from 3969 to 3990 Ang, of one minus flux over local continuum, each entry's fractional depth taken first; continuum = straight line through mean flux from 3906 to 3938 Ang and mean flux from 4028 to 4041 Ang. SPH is -0.11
